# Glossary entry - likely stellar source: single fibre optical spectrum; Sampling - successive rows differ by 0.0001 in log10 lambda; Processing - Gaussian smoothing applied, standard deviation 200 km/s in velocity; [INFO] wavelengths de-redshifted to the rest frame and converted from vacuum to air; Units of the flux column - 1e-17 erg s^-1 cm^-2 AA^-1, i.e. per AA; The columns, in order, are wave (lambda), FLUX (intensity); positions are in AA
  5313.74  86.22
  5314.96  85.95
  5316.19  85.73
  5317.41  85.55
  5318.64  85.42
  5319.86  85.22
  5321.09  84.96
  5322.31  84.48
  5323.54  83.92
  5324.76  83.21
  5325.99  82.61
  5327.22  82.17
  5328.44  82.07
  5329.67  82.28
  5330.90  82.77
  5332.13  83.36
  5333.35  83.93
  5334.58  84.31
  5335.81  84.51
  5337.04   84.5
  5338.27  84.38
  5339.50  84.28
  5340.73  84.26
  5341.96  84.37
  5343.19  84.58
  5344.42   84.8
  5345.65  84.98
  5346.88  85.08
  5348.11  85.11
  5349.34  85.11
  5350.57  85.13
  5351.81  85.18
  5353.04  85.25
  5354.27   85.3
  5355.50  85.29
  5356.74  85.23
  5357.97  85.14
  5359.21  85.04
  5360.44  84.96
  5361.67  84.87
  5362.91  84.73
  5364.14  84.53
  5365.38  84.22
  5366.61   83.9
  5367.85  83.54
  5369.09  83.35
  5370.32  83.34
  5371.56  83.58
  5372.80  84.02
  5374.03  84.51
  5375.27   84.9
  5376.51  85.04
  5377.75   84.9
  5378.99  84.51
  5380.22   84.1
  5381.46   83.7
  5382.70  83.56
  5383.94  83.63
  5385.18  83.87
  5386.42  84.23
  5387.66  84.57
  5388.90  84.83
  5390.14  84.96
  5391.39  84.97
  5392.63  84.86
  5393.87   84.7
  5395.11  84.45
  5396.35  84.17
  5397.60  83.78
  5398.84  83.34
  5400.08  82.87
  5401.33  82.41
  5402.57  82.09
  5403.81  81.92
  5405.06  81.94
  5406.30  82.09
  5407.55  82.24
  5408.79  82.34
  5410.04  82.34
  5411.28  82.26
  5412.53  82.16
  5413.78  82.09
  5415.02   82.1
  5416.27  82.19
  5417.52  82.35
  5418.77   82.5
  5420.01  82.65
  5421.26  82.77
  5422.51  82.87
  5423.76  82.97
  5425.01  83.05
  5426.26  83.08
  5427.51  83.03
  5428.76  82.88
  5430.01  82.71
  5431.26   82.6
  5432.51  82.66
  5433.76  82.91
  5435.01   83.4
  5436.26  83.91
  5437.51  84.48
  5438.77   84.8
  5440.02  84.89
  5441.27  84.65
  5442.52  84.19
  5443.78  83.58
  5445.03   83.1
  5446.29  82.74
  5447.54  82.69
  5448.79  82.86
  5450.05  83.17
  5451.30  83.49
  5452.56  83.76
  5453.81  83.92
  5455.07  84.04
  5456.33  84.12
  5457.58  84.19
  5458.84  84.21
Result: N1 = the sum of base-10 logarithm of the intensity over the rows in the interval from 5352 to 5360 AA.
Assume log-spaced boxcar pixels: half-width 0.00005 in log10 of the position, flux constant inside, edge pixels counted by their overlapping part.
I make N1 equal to 12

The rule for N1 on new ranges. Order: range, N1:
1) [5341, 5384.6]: 67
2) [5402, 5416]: 21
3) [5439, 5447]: 12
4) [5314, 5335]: 33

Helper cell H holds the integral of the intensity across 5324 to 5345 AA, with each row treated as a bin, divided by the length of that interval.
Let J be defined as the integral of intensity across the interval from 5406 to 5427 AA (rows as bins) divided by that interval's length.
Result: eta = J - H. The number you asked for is -1.2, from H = 83.7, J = 82.5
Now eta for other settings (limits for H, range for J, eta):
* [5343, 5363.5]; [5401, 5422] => -2.8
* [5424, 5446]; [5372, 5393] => 0.9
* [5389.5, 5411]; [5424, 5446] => 0.2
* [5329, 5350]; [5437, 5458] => -0.5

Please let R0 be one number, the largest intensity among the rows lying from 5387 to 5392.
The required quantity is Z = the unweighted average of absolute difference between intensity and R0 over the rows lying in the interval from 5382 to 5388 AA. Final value 1.0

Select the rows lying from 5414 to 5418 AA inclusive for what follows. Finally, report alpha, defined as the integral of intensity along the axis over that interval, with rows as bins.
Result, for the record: 329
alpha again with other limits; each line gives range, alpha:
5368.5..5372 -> 292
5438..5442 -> 339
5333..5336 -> 252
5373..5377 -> 339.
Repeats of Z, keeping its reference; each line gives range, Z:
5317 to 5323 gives 0.4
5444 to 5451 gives 2.1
